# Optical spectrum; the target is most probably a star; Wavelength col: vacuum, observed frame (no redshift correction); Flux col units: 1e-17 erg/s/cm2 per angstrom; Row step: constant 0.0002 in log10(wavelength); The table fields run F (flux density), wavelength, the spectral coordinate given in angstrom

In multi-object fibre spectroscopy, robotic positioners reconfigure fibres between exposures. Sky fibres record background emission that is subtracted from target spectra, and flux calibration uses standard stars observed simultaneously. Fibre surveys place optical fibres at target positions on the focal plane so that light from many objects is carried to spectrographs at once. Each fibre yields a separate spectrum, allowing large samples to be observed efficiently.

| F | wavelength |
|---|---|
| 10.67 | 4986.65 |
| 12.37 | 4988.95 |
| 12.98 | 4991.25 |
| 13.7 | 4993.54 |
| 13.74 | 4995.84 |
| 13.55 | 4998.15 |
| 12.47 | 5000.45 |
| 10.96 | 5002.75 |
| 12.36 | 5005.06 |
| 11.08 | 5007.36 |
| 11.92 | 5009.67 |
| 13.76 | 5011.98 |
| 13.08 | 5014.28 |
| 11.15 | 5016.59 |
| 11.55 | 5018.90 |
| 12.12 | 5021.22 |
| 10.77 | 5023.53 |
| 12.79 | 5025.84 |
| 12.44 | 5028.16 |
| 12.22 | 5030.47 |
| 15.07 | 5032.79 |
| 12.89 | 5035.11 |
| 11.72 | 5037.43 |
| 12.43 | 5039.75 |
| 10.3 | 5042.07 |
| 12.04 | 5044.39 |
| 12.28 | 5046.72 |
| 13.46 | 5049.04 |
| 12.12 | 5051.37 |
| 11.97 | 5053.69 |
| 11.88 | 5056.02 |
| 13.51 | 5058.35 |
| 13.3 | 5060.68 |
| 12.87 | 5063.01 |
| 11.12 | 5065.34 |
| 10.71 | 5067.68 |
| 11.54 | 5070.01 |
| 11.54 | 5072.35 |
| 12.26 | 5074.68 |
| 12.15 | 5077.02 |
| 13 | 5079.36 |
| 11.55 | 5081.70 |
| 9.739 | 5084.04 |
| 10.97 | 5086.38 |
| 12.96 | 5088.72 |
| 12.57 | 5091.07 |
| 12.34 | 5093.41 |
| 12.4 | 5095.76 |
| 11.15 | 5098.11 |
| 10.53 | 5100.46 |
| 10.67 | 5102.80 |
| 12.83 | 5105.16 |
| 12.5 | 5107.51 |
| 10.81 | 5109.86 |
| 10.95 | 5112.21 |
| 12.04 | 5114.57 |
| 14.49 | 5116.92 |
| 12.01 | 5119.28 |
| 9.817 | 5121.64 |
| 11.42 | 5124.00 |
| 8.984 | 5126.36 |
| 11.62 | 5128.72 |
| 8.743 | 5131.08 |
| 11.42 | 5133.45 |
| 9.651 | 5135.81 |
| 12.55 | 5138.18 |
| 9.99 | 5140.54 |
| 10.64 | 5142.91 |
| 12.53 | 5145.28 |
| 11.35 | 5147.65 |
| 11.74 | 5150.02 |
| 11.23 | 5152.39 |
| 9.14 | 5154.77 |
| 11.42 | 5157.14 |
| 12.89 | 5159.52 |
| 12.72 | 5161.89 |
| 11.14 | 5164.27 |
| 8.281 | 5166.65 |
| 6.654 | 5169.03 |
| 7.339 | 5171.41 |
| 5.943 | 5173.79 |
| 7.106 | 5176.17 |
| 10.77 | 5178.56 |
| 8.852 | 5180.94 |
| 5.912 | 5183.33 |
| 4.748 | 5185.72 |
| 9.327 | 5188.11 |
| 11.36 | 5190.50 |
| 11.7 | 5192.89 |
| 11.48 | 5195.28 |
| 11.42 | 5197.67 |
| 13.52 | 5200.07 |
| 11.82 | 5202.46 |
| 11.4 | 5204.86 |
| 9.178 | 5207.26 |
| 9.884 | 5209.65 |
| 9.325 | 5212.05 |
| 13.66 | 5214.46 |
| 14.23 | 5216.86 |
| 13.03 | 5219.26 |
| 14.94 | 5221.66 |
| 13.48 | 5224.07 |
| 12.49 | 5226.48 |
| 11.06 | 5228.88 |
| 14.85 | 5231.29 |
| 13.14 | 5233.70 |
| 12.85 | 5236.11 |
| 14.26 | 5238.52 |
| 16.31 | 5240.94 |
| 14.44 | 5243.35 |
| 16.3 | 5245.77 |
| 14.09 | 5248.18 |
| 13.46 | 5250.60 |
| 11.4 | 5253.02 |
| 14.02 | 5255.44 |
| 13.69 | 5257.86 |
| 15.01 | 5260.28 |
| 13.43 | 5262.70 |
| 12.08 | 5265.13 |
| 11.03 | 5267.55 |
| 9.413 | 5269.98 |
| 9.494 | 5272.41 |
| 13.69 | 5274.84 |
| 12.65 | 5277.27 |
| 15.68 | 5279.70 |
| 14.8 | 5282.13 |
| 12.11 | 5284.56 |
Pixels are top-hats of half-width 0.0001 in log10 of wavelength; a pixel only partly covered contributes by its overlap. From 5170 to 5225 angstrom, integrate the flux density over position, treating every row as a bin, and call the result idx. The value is 574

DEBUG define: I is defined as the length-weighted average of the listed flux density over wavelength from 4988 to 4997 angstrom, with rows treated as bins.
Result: 13.2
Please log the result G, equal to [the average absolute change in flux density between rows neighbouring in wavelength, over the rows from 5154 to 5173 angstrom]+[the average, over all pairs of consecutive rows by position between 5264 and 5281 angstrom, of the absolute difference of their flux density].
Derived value 3.4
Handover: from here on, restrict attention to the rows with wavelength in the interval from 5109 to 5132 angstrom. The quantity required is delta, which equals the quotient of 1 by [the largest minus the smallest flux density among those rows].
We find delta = 0.17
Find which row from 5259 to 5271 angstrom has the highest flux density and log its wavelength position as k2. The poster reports 5260.28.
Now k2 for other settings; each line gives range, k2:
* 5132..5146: 5138.18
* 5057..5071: 5058.35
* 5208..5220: 5216.86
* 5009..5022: 5011.98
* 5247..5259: 5248.18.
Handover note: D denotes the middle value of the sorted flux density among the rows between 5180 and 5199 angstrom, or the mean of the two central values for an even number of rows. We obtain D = 10.3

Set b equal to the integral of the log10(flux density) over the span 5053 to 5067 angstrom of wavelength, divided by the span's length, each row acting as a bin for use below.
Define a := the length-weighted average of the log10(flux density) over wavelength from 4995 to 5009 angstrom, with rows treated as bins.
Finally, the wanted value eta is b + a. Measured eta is 2.18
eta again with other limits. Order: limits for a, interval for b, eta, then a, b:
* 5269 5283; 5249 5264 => 2.22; 1.09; 1.13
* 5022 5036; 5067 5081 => 2.18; 1.10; 1.07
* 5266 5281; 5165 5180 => 1.96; 1.07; 0.88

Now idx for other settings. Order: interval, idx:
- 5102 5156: 604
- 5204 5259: 722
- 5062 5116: 633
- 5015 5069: 659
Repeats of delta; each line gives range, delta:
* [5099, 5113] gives 0.43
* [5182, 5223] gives 0.10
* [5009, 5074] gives 0.21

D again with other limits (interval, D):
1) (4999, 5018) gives 12.1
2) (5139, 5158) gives 11.3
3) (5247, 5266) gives 13.6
